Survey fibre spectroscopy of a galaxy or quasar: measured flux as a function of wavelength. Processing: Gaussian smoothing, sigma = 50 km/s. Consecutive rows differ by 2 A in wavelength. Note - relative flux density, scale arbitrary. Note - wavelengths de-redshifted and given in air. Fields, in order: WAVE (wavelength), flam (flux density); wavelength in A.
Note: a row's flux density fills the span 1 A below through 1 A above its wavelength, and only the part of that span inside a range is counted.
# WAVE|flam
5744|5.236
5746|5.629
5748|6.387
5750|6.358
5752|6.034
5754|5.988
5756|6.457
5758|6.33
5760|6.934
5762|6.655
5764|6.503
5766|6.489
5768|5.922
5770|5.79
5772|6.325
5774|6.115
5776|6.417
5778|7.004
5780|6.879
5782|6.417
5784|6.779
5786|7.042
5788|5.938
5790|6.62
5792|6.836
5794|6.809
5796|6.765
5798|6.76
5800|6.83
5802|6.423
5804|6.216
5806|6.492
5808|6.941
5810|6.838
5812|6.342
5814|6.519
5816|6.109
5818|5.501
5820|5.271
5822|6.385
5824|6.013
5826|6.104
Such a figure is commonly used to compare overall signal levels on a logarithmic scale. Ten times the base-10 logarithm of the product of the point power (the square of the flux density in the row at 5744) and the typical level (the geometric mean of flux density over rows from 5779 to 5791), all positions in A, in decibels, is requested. 22.6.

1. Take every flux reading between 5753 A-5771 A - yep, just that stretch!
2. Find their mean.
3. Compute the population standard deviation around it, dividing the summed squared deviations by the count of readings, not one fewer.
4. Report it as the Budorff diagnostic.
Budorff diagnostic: 0.352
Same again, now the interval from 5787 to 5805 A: 0.301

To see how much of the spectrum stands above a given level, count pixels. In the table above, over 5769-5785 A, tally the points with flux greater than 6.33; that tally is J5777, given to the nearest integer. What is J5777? 5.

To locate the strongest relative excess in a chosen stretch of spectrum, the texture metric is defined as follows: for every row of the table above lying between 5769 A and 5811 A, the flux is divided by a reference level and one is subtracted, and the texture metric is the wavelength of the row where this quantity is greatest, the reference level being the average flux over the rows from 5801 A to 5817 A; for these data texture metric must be 5786 A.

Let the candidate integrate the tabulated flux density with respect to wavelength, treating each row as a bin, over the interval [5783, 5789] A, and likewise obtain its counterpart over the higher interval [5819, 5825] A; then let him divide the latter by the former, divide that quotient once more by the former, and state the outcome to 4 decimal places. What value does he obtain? 0.0226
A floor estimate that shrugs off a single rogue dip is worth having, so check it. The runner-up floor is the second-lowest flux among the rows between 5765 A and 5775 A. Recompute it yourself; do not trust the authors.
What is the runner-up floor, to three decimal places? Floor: 5.922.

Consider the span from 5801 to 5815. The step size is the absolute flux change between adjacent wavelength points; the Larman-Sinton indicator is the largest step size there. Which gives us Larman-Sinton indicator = 0.50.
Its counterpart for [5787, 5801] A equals 0.68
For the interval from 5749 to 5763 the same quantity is 0.60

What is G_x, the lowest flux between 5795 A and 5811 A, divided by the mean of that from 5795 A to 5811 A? 0.934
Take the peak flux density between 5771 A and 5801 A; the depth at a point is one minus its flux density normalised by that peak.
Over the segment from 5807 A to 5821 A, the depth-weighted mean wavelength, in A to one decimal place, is 5816.7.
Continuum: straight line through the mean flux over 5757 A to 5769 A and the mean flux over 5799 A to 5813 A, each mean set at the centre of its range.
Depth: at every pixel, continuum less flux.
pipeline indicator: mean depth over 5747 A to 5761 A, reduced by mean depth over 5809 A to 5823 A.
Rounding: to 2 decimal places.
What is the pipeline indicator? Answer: -0.38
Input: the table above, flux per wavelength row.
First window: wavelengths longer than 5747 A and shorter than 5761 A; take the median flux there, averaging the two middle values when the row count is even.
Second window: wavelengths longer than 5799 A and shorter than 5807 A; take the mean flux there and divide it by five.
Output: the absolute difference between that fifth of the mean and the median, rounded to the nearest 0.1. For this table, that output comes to 5.1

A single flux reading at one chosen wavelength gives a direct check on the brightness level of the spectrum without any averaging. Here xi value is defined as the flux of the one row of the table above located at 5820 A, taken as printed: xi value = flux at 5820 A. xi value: 5.271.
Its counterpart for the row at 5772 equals 6.325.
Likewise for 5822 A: 6.385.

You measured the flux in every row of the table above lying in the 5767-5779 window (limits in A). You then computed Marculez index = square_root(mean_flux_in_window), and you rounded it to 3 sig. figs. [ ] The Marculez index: 2.50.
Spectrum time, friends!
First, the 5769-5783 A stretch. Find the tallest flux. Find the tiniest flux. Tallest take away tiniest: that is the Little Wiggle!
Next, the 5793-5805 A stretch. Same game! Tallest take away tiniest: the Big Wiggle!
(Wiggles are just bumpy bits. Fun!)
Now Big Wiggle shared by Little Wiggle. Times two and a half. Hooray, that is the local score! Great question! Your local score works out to 1.3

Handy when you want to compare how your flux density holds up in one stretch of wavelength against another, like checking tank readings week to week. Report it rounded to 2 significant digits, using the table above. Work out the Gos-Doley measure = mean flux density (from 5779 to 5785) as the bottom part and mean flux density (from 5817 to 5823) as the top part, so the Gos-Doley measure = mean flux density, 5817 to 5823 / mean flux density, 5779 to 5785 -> 0.85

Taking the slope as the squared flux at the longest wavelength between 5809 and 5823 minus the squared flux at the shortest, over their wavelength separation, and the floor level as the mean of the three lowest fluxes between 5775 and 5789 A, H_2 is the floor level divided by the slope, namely -13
